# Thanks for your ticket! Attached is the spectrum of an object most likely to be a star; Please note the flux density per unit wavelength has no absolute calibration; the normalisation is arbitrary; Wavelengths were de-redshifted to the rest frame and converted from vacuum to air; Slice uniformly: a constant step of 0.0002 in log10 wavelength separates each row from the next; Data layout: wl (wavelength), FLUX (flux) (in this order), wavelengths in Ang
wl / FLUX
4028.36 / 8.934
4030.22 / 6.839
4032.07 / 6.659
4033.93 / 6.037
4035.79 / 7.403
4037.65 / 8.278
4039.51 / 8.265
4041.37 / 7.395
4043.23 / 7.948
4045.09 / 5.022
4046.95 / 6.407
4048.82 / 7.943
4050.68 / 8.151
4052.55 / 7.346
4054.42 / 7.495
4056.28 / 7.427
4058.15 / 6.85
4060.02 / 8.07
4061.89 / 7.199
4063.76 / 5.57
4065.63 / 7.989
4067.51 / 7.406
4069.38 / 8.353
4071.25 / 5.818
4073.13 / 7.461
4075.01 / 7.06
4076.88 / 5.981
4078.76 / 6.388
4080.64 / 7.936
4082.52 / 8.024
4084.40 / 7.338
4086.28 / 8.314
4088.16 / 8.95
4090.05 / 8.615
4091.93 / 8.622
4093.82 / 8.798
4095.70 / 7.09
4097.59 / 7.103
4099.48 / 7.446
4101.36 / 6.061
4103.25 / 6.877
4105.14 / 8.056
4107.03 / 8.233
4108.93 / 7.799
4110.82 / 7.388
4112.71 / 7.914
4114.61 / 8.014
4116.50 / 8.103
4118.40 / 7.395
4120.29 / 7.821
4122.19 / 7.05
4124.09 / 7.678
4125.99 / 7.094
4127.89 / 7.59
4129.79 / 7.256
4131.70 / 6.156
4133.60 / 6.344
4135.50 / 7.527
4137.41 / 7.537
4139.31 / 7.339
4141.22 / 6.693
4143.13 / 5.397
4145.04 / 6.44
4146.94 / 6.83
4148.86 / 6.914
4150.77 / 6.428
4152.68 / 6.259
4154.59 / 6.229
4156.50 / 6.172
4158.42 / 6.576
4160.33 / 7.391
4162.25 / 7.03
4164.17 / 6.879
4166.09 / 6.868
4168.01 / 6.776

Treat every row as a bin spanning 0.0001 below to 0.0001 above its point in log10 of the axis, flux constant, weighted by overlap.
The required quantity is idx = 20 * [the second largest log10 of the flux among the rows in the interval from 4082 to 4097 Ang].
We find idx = 18.9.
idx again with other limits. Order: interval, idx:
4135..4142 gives 17.5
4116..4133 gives 17.9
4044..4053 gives 18.0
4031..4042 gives 18.3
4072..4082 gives 17.5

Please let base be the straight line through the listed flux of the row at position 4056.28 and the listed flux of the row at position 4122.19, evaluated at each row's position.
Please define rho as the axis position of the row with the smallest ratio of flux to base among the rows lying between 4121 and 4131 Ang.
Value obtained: 4122.19 Ang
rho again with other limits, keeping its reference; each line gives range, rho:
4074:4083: 4076.88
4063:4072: 4063.76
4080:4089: 4084.40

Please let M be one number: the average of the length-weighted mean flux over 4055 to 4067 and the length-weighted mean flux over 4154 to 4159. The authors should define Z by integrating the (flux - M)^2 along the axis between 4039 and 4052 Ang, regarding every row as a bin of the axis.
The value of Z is 19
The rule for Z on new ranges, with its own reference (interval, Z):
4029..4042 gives 12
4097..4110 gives 11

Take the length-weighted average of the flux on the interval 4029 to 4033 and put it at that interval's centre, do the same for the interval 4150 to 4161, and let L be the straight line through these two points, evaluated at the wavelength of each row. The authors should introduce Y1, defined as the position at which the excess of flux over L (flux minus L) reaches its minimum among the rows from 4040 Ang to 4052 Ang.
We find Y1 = 4045.09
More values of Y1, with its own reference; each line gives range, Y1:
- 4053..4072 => 4063.76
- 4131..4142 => 4131.70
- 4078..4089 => 4078.76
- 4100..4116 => 4101.36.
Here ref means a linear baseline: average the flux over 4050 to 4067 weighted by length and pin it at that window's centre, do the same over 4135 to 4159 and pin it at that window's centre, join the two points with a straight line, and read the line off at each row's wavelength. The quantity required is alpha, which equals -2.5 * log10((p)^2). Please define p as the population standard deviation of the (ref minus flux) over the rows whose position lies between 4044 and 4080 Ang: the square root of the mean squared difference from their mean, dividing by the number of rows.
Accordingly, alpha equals 0.2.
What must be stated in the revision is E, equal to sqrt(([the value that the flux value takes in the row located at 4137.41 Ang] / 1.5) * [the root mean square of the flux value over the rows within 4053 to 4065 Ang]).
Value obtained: 5.99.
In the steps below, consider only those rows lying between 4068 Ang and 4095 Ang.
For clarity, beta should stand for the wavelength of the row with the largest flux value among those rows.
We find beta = 4088.16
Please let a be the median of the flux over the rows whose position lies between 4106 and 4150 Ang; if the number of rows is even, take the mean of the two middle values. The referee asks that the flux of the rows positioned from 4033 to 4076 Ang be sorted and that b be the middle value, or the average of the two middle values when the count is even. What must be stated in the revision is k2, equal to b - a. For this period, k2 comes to 0.02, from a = 7.39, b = 7.41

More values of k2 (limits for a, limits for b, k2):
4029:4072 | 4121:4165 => -0.52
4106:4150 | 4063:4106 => 0.06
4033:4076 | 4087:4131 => 0.27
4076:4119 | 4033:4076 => -0.51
